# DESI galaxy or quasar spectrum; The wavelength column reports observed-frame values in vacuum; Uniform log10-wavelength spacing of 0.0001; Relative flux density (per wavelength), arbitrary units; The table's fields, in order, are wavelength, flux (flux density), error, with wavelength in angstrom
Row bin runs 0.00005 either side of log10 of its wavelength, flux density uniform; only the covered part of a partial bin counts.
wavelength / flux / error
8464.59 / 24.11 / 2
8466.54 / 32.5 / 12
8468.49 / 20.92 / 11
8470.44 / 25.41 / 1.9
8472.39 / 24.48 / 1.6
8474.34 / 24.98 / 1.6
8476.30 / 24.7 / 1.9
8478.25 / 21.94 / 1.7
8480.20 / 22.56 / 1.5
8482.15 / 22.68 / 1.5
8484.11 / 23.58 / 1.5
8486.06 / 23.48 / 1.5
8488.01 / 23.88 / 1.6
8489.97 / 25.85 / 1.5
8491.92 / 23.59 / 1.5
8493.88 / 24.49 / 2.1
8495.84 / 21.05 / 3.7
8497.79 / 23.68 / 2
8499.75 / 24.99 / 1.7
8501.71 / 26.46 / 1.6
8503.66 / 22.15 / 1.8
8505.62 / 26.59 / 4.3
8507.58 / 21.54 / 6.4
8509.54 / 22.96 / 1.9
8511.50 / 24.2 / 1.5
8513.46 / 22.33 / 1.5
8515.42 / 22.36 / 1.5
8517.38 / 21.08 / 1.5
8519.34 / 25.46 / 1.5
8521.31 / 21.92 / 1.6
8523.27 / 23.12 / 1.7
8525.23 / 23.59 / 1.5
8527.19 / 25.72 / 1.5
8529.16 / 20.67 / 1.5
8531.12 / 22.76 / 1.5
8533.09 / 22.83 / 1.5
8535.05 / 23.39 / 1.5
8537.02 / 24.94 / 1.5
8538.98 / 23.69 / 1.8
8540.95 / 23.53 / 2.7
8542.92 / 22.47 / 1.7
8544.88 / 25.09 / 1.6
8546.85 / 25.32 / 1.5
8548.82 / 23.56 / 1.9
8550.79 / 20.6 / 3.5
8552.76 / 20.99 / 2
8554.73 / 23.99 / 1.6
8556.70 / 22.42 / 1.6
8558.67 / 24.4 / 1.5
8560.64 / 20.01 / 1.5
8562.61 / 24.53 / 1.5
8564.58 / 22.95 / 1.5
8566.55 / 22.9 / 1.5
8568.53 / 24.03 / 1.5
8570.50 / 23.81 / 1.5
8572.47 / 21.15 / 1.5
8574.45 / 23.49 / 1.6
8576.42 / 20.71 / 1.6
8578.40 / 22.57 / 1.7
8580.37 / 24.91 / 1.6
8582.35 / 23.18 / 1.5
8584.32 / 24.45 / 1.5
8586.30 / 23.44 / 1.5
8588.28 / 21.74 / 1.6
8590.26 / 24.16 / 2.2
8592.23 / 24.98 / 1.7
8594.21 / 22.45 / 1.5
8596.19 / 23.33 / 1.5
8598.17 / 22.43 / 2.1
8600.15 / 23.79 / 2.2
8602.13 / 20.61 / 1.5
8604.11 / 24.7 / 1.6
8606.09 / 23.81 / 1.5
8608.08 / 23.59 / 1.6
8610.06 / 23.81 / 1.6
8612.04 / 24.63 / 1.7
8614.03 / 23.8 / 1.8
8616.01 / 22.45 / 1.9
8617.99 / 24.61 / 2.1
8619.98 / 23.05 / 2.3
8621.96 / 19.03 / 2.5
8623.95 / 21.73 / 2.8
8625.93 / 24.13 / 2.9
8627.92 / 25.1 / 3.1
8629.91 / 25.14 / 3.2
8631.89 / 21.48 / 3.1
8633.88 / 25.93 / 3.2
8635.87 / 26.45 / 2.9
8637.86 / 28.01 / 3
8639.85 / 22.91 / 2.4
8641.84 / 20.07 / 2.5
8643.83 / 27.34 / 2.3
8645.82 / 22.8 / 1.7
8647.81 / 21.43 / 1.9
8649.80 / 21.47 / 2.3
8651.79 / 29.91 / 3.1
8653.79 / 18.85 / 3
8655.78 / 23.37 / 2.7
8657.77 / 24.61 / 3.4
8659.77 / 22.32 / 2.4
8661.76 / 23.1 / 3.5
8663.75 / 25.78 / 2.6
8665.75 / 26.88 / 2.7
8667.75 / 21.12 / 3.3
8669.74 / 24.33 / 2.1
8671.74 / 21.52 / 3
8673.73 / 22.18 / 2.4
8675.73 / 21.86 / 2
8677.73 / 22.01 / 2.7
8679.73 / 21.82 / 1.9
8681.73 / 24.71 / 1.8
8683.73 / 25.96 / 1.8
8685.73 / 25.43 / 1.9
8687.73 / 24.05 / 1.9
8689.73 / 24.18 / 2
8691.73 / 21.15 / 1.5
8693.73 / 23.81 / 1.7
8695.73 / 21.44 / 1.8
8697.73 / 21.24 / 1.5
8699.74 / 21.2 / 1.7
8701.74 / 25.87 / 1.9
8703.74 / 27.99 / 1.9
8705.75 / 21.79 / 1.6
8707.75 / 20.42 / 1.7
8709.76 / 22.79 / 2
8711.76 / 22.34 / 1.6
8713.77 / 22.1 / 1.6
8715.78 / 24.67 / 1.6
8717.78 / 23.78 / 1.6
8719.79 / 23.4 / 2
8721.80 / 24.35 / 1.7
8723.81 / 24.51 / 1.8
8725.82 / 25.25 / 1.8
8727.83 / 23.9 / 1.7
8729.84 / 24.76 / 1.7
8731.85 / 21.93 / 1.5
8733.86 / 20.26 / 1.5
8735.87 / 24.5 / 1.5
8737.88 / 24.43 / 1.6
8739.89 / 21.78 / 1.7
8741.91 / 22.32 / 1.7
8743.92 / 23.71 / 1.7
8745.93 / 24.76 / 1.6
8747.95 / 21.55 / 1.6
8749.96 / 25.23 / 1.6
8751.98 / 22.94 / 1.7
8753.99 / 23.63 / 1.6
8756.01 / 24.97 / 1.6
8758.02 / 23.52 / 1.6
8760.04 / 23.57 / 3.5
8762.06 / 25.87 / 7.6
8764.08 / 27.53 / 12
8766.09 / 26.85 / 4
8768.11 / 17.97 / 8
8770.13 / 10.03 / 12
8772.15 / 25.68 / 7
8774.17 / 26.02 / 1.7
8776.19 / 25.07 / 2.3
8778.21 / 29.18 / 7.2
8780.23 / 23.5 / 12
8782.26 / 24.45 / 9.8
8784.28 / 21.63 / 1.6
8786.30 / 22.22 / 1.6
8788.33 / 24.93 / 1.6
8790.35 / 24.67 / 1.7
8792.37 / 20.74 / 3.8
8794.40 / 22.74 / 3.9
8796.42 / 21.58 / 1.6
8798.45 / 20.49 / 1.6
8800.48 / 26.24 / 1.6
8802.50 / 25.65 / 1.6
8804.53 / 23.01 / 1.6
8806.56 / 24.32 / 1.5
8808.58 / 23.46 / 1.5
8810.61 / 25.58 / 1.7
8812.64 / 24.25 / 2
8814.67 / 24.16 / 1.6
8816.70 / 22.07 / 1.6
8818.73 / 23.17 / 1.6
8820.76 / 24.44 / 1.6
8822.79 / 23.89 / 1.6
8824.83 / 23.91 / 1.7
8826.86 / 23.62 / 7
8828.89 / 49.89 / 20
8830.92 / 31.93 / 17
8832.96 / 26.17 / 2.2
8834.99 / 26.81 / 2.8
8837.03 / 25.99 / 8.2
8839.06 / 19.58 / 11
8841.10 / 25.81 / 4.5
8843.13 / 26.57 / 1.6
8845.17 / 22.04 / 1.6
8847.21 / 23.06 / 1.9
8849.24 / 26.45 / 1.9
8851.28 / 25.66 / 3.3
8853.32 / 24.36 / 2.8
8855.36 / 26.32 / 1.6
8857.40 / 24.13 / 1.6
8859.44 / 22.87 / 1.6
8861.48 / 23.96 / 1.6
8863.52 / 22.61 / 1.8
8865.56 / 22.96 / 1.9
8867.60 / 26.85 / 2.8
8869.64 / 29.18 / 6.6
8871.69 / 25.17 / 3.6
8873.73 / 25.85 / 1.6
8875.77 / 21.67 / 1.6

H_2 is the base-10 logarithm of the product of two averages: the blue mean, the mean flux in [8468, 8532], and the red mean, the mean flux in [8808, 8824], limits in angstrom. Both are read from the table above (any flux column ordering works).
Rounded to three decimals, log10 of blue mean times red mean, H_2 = 2.749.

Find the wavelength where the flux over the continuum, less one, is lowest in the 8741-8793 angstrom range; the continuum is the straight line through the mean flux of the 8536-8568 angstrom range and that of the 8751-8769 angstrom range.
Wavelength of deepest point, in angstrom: 8770.13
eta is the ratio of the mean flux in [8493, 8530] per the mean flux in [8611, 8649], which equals 0.99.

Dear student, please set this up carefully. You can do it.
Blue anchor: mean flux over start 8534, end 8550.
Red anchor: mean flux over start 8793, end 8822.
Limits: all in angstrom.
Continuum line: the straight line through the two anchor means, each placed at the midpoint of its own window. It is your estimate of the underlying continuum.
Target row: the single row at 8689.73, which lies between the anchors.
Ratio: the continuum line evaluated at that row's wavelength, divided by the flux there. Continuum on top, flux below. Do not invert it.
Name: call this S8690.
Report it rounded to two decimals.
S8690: 0.98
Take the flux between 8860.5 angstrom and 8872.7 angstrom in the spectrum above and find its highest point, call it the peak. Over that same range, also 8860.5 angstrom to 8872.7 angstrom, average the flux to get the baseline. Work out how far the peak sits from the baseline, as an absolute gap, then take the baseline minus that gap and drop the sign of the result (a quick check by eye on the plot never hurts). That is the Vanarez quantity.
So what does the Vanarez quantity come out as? 21.1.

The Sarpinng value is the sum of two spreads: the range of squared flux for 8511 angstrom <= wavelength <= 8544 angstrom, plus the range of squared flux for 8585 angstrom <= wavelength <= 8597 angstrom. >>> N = 386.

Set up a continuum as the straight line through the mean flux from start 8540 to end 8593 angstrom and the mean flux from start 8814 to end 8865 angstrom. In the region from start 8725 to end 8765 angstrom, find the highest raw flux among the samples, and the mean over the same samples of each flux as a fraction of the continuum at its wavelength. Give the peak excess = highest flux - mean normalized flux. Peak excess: 26.6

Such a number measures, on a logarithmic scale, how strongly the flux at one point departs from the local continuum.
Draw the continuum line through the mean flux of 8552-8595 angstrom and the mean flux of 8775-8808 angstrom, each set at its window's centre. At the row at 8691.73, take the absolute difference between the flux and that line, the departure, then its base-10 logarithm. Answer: 0.4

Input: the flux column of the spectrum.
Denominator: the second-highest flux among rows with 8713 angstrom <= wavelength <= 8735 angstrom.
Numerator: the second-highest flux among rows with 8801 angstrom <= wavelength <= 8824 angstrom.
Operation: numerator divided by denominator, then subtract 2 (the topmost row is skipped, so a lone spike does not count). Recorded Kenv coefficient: -0.967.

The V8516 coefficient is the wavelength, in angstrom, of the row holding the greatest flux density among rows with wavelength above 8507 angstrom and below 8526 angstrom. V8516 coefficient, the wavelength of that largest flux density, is 8519.34 angstrom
